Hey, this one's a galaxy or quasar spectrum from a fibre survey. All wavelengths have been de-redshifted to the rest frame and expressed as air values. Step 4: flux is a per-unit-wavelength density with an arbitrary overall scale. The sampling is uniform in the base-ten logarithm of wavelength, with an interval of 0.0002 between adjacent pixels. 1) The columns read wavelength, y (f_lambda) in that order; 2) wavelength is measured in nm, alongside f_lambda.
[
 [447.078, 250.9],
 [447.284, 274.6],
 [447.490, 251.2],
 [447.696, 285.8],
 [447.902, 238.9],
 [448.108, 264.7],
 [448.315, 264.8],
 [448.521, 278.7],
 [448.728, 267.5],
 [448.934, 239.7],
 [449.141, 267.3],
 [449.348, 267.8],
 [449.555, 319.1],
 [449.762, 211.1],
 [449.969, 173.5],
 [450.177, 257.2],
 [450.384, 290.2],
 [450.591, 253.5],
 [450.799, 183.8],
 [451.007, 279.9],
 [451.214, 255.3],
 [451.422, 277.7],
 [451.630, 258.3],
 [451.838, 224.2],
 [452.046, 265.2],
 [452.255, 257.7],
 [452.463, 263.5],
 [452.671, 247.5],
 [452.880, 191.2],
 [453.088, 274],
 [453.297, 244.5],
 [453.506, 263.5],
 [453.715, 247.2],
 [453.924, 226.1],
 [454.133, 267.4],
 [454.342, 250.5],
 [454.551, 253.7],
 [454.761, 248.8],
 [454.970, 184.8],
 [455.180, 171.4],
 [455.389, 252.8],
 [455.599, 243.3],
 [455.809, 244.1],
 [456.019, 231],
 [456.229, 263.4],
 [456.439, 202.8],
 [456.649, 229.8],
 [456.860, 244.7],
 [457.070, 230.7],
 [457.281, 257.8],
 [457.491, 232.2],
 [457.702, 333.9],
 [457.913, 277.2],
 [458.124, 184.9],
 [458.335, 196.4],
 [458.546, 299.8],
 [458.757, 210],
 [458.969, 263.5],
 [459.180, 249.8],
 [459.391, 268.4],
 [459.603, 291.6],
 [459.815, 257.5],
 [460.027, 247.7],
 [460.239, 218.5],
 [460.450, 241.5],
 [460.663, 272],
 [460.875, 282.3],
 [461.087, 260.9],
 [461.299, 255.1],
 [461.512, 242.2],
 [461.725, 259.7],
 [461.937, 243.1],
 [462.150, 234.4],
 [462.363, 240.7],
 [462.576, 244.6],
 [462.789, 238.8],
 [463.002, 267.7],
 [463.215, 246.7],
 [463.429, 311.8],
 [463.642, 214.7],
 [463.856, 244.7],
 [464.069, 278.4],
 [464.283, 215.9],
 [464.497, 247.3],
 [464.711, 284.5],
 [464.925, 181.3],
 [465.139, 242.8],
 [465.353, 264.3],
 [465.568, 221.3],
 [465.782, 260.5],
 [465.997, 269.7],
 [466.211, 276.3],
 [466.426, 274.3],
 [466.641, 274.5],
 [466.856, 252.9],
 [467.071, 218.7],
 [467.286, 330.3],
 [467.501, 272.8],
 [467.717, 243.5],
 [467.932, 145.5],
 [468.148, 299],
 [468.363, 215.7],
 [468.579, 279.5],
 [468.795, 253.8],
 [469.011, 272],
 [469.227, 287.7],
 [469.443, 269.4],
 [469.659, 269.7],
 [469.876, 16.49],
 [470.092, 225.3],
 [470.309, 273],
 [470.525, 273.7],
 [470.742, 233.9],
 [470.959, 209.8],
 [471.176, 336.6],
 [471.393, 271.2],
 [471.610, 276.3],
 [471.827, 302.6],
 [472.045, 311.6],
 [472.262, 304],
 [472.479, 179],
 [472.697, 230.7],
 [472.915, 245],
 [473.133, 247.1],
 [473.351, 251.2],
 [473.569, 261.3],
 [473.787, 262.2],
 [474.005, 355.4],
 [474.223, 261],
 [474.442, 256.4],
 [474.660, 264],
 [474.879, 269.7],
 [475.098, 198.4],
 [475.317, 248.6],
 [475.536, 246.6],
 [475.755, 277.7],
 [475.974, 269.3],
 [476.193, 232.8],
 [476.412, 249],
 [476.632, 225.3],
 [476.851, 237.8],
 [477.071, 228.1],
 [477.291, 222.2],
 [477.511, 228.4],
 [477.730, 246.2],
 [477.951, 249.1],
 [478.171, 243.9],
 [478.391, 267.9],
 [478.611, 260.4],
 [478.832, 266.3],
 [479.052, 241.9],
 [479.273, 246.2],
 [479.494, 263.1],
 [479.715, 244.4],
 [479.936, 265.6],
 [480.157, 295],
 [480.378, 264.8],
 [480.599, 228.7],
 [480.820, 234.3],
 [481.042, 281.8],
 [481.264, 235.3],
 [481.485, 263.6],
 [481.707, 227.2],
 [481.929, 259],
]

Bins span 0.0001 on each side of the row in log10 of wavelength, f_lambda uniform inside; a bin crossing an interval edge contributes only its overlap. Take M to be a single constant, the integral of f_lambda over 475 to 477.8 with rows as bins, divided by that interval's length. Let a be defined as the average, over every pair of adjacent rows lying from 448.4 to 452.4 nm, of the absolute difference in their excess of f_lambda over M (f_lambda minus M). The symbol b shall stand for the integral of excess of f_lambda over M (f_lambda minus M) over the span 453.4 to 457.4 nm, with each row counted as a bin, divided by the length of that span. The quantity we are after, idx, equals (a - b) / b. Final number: -23.0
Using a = 41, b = -1.8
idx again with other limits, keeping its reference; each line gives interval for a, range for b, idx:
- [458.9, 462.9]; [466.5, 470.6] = 1.5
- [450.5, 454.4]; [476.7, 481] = 2.4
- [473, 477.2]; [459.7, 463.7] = 1.1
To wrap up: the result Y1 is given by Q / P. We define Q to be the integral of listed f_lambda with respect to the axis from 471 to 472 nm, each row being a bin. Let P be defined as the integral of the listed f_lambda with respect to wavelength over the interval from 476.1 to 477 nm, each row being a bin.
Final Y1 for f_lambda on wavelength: 1.4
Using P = 212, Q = 292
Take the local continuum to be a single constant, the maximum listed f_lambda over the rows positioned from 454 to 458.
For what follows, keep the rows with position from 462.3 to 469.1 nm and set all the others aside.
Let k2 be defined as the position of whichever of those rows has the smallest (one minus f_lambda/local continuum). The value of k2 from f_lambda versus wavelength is 467.286 nm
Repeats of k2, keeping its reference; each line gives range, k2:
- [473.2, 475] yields 474.005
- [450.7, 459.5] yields 457.702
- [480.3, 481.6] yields 481.042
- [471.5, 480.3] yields 474.005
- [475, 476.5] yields 475.755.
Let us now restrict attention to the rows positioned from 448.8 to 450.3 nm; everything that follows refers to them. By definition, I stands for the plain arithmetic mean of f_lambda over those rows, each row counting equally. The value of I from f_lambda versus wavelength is 248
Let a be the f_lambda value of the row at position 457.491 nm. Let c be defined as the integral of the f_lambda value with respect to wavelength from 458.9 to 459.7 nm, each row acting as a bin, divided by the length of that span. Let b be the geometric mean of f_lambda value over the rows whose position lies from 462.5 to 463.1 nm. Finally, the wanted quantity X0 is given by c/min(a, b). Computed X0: 1.16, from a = 232.2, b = 250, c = 268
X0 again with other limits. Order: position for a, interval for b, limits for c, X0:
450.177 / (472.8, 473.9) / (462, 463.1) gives 0.97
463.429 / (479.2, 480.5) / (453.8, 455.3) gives 0.87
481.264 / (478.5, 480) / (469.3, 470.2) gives 0.84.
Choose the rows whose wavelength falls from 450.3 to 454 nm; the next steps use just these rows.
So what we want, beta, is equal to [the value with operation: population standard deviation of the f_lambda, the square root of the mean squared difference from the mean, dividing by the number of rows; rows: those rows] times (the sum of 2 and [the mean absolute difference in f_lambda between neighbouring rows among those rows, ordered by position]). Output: 1028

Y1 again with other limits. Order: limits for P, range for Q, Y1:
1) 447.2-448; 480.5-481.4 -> 1.1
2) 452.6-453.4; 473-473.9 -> 1.2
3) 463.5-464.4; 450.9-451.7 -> 1.0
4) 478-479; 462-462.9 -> 0.8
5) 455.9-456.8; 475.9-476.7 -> 0.9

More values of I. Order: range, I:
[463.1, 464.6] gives 251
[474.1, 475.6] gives 249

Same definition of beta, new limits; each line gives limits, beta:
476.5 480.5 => 297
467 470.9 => 4992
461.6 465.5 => 1101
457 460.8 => 1654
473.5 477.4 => 945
